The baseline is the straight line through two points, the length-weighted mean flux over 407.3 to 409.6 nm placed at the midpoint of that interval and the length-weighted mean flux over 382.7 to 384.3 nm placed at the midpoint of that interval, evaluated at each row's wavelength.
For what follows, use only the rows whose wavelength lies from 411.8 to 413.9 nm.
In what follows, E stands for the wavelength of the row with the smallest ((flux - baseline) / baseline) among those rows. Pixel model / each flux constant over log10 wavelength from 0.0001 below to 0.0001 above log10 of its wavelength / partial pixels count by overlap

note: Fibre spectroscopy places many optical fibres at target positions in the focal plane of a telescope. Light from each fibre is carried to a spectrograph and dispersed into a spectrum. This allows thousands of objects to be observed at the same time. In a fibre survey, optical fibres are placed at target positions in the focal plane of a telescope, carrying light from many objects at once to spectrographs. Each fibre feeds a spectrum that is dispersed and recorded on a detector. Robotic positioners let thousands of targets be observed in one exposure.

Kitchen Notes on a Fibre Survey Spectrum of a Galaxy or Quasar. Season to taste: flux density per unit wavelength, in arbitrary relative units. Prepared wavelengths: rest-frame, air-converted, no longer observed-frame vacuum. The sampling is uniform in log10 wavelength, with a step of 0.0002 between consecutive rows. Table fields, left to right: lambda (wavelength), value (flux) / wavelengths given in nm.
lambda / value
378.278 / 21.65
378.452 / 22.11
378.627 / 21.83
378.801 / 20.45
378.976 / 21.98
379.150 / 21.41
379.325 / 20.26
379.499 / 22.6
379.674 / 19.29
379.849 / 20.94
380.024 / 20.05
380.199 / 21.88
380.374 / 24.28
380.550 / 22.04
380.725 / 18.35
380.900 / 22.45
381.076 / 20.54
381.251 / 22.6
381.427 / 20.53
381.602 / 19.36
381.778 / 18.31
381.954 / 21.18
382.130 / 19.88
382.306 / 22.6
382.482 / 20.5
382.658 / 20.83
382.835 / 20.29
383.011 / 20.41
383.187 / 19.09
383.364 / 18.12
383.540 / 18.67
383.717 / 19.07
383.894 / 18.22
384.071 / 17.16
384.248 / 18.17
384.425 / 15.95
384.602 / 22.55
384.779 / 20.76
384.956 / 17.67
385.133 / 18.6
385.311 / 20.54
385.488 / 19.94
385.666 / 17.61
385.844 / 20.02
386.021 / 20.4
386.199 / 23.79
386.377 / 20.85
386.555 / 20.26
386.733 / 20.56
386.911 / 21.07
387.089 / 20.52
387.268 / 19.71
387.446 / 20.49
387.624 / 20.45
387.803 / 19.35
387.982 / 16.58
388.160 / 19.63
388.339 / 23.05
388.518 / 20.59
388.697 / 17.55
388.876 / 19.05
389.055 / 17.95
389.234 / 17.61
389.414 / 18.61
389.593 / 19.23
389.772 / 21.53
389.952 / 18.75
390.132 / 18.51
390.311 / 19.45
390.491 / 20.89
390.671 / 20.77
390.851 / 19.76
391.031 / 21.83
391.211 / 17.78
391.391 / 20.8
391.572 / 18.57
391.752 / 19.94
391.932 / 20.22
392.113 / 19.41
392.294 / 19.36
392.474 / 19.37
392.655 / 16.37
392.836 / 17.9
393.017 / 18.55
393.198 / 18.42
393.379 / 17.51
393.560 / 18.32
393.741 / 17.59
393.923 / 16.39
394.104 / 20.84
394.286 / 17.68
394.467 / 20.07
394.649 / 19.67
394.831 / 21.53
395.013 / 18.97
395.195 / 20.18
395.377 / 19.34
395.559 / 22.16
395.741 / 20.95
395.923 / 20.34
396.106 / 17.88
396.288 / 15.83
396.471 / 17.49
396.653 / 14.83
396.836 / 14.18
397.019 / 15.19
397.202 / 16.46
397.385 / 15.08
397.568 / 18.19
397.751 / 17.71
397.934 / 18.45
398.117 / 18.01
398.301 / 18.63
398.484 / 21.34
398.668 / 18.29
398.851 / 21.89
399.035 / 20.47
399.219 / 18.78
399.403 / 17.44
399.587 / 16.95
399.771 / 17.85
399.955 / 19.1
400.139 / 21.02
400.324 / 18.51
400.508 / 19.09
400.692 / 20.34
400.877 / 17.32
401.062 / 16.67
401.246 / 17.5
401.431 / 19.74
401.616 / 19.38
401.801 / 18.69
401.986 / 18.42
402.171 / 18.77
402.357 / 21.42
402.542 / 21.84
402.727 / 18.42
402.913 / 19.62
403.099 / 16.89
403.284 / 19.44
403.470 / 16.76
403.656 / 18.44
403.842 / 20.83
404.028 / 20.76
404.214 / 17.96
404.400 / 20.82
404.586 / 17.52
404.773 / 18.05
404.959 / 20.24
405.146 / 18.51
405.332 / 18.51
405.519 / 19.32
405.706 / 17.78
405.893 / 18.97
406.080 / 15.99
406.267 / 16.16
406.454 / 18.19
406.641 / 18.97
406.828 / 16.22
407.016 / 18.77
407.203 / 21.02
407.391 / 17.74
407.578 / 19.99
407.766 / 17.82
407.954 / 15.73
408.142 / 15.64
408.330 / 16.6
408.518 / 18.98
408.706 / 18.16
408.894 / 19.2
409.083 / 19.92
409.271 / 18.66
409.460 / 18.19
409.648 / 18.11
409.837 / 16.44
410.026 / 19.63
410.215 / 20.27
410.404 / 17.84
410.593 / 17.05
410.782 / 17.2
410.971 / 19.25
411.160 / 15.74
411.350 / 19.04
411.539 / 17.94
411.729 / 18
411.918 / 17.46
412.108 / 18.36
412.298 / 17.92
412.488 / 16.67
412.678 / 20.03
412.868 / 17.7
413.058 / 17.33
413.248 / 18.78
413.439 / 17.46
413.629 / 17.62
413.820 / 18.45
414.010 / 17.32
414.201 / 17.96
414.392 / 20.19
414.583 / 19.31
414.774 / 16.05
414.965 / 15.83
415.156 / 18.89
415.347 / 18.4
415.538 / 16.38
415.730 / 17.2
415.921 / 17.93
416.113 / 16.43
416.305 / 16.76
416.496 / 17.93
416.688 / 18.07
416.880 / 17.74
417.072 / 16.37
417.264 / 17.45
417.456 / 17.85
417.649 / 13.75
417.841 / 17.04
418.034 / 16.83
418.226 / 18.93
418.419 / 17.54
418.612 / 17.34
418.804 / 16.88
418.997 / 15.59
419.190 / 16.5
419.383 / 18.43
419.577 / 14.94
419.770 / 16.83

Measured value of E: 412.488 nm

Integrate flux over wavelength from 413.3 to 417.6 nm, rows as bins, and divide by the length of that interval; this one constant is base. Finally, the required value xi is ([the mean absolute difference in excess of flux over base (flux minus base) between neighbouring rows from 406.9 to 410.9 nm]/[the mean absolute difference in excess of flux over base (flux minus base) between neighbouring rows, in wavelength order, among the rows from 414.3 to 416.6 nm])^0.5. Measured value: 1.04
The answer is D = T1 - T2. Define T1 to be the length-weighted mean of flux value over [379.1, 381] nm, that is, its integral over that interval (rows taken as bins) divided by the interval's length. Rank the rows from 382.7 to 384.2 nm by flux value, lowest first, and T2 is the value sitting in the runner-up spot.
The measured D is 3.1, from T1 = 21.2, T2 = 18.12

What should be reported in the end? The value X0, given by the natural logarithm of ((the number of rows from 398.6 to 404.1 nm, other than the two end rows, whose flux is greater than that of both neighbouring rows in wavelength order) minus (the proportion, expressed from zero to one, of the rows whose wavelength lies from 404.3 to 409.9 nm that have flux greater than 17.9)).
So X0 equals 2.00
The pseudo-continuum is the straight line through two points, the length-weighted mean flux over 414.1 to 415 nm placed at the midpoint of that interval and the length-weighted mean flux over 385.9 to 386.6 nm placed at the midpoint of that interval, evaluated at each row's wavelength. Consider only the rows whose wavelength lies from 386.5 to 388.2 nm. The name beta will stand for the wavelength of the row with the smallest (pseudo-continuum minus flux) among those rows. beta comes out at 386.911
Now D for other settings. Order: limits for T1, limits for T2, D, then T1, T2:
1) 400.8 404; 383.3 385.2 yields 1.7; 18.9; 17.16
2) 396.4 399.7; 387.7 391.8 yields 0.2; 17.7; 17.55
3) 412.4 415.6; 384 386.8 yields 0.8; 17.9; 17.16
